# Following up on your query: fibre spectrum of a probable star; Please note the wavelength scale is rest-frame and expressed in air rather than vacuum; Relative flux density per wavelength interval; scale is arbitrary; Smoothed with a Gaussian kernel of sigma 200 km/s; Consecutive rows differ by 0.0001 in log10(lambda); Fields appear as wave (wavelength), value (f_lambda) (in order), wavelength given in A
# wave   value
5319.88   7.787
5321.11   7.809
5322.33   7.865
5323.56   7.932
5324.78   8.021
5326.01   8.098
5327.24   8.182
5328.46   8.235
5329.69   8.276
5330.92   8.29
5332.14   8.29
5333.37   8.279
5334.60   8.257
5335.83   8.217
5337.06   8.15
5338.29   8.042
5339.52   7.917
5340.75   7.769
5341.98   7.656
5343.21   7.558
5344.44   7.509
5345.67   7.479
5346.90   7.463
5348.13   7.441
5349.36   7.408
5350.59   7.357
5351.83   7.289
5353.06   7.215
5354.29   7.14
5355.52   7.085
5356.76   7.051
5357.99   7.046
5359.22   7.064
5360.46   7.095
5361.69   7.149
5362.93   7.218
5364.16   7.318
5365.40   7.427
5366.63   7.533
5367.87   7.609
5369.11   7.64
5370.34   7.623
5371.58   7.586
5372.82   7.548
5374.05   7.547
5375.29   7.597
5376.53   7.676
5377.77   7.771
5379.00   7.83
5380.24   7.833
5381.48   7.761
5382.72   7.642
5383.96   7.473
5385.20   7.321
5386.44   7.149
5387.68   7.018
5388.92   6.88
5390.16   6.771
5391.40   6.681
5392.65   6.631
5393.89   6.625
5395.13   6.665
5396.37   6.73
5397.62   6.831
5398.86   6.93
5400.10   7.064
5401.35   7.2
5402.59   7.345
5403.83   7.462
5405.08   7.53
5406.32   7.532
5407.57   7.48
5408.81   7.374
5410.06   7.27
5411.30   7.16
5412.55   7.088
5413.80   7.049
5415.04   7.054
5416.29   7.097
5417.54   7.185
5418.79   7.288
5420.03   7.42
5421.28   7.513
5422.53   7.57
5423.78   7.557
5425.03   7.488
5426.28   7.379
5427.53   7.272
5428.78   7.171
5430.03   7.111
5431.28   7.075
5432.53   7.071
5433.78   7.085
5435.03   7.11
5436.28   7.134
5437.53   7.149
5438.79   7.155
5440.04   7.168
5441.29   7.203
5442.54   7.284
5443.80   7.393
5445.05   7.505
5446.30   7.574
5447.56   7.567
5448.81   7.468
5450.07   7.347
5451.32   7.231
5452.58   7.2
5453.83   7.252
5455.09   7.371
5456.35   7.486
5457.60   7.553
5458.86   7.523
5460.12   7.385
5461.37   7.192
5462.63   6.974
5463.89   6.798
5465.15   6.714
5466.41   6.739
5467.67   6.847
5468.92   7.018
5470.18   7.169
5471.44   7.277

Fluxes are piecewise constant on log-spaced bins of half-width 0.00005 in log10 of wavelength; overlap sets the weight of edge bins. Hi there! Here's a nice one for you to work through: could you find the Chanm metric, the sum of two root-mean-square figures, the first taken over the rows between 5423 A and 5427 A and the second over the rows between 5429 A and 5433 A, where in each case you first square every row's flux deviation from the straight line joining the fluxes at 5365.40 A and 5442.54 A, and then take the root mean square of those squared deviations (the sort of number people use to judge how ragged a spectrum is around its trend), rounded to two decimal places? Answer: 0.09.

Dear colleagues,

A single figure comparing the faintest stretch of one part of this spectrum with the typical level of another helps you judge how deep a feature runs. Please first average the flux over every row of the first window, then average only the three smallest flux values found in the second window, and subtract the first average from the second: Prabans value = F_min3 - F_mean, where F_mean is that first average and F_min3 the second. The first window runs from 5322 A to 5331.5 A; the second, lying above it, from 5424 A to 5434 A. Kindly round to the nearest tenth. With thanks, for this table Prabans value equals -1.0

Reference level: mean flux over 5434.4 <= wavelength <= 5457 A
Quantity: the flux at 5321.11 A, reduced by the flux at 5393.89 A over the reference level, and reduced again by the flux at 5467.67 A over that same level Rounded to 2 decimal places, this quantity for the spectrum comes 5.97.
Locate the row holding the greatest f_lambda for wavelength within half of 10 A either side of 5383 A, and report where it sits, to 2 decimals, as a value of 5380.24 A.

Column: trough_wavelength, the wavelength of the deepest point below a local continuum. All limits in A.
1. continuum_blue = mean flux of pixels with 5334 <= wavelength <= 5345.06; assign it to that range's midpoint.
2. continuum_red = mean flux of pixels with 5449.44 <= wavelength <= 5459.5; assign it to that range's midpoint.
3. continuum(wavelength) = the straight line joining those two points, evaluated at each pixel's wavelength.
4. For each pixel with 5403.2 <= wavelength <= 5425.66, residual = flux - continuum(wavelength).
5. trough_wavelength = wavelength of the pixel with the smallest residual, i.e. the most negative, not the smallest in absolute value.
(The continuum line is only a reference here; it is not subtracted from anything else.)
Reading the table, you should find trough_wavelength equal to 5413.80 A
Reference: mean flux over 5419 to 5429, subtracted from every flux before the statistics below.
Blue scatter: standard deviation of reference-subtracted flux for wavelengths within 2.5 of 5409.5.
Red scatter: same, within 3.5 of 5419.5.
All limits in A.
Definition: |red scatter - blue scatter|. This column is 0.05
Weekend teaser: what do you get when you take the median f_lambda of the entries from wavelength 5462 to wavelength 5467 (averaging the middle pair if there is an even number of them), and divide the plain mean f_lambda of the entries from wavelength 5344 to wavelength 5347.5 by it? 1.106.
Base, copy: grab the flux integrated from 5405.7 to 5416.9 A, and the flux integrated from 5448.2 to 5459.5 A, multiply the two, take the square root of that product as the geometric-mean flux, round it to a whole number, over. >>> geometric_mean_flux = 82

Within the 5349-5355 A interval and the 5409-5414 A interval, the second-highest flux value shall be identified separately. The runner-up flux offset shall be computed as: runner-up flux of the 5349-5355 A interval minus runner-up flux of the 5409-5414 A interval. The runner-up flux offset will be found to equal 0.20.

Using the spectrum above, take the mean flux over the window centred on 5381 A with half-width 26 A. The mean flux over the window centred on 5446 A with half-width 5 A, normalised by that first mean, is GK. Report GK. 1.020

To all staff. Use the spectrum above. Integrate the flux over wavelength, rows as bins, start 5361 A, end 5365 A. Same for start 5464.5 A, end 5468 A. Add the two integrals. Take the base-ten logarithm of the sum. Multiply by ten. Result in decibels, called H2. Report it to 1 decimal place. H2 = 17.2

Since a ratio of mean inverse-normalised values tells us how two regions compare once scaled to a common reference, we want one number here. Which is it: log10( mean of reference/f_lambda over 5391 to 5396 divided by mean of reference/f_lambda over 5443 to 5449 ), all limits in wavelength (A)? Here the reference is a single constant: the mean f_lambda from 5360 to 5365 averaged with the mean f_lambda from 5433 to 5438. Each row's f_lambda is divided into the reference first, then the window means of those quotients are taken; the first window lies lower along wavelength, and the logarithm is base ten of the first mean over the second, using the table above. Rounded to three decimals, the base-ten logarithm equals 0.052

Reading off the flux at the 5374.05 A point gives 7.547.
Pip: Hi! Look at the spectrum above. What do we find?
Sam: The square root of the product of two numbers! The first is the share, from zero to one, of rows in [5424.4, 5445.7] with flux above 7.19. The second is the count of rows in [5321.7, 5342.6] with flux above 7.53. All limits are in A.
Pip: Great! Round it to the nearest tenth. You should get 2.6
